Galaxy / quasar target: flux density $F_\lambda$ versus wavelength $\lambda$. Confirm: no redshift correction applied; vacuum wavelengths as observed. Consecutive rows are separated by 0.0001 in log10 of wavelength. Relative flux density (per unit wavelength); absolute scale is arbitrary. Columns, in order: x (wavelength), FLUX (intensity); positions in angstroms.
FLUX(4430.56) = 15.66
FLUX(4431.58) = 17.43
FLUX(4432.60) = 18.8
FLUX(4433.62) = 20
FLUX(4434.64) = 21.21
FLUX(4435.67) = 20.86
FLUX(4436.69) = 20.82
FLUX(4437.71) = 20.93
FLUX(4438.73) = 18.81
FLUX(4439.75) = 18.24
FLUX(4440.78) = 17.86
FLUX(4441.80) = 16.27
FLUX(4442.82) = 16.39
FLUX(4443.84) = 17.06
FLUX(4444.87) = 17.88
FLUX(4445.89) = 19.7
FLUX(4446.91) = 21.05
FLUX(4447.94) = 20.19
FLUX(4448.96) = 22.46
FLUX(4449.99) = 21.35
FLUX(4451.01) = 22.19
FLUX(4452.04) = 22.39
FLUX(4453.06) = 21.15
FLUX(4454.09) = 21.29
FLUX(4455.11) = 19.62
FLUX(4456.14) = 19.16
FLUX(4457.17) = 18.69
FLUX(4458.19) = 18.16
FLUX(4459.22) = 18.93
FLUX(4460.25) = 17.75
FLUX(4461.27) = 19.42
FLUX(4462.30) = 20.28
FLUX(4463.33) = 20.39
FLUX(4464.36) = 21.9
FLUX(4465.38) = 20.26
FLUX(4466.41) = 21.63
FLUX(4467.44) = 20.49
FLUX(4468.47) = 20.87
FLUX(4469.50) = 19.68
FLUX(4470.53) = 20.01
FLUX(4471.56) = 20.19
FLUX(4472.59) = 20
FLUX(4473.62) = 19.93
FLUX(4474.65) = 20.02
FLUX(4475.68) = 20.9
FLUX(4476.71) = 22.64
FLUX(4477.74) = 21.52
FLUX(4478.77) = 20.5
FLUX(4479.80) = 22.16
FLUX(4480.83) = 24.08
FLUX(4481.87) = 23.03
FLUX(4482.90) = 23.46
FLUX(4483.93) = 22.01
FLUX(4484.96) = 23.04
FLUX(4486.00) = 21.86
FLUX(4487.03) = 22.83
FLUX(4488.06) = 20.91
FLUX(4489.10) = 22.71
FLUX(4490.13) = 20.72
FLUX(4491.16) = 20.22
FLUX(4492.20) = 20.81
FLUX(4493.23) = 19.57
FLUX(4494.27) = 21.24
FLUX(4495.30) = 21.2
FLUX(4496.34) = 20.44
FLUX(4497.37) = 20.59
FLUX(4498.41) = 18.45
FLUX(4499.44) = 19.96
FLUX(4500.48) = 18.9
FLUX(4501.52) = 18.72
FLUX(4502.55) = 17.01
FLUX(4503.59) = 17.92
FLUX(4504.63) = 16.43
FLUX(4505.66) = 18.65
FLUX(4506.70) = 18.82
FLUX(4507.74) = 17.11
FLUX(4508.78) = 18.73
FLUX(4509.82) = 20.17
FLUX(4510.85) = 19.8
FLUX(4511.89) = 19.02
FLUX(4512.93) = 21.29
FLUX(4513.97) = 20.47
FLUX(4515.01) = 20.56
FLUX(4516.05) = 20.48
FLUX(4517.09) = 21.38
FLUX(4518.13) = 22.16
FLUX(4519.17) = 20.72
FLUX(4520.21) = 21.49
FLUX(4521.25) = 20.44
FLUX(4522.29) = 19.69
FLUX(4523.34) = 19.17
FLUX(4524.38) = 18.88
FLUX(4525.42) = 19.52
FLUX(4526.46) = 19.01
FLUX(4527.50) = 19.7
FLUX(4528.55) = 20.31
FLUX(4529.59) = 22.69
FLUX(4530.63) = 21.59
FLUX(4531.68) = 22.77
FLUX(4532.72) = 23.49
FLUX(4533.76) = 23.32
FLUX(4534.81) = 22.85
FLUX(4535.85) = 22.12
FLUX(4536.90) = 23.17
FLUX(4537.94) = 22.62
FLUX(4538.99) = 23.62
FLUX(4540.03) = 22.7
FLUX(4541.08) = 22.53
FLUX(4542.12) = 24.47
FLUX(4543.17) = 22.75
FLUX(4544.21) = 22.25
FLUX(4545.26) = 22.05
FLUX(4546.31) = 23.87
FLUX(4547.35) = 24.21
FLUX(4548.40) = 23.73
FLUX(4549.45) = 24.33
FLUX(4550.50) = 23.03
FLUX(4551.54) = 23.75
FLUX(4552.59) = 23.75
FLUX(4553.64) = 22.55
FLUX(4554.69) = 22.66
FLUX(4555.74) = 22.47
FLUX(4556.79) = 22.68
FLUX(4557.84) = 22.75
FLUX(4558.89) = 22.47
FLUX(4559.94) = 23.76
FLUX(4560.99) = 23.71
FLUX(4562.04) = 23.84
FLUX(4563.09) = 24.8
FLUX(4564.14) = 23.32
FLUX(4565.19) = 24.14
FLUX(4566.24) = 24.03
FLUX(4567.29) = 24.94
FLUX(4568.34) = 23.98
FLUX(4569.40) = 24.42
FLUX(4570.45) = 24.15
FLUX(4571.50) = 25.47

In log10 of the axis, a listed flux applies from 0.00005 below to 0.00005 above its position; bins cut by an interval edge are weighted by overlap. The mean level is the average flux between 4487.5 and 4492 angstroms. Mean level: 21.1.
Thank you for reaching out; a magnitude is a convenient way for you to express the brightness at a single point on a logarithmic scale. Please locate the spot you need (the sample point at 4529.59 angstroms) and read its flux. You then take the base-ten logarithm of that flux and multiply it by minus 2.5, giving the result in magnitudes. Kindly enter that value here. -3.39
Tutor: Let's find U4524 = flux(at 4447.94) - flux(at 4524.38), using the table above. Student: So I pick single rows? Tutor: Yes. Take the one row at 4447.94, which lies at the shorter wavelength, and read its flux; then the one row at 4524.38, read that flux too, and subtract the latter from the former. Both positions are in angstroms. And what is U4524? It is 1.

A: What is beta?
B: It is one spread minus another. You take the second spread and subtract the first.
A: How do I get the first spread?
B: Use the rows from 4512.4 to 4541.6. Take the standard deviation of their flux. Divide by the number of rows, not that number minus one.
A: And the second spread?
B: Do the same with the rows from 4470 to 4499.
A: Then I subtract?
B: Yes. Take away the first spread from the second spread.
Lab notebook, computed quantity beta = -0.12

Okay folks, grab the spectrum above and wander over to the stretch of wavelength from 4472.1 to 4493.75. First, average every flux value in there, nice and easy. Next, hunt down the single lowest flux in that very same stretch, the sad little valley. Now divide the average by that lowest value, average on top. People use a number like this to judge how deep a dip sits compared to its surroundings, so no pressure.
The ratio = 1.10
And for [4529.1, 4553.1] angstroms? 1.07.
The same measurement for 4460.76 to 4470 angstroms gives 1.06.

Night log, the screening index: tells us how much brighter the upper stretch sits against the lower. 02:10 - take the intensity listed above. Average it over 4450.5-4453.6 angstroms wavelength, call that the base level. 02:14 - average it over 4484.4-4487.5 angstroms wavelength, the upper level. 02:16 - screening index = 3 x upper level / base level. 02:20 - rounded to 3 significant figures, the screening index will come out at 3.09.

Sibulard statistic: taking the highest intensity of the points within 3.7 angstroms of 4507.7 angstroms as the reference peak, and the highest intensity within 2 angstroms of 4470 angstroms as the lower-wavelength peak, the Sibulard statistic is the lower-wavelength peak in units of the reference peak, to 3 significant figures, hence 1.03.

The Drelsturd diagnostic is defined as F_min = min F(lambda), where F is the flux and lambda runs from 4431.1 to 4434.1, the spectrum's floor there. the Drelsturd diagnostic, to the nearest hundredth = 17.43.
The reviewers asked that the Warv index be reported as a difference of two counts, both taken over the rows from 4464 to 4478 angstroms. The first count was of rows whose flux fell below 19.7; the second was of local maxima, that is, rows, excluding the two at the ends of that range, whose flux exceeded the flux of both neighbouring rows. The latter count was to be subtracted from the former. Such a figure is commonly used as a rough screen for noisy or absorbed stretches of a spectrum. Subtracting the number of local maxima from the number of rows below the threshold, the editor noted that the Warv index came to -3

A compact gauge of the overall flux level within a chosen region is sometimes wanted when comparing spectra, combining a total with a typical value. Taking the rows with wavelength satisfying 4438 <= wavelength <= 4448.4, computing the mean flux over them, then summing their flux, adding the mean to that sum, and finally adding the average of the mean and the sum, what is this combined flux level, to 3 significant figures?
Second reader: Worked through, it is 303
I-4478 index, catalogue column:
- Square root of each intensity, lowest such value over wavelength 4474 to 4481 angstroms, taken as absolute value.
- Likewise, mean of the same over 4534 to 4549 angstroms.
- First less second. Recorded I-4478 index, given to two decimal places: -0.33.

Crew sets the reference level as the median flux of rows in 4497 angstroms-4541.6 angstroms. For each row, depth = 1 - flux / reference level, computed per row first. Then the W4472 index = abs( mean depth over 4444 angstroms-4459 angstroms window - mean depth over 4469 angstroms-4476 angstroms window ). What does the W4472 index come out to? 0.01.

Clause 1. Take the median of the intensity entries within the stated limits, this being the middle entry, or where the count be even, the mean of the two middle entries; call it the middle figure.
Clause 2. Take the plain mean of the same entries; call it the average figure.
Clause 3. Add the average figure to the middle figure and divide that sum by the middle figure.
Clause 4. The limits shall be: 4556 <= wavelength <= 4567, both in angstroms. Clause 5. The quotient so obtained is 1.99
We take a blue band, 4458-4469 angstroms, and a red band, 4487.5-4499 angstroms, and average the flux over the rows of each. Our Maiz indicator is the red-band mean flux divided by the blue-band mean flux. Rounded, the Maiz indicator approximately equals 1.03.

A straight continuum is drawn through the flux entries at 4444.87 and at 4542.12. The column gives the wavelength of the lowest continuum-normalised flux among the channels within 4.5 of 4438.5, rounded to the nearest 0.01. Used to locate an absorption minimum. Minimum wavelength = 4441.80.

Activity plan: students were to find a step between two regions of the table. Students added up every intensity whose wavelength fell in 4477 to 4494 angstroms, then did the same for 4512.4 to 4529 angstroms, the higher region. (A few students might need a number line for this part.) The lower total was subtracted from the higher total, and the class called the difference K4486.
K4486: -24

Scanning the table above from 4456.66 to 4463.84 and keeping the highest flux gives 20.39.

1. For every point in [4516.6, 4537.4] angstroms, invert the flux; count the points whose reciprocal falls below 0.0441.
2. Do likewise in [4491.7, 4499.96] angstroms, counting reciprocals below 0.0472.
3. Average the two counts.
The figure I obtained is 4.0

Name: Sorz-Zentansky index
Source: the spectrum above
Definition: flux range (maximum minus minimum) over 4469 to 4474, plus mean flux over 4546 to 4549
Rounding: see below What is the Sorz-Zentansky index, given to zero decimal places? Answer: 24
